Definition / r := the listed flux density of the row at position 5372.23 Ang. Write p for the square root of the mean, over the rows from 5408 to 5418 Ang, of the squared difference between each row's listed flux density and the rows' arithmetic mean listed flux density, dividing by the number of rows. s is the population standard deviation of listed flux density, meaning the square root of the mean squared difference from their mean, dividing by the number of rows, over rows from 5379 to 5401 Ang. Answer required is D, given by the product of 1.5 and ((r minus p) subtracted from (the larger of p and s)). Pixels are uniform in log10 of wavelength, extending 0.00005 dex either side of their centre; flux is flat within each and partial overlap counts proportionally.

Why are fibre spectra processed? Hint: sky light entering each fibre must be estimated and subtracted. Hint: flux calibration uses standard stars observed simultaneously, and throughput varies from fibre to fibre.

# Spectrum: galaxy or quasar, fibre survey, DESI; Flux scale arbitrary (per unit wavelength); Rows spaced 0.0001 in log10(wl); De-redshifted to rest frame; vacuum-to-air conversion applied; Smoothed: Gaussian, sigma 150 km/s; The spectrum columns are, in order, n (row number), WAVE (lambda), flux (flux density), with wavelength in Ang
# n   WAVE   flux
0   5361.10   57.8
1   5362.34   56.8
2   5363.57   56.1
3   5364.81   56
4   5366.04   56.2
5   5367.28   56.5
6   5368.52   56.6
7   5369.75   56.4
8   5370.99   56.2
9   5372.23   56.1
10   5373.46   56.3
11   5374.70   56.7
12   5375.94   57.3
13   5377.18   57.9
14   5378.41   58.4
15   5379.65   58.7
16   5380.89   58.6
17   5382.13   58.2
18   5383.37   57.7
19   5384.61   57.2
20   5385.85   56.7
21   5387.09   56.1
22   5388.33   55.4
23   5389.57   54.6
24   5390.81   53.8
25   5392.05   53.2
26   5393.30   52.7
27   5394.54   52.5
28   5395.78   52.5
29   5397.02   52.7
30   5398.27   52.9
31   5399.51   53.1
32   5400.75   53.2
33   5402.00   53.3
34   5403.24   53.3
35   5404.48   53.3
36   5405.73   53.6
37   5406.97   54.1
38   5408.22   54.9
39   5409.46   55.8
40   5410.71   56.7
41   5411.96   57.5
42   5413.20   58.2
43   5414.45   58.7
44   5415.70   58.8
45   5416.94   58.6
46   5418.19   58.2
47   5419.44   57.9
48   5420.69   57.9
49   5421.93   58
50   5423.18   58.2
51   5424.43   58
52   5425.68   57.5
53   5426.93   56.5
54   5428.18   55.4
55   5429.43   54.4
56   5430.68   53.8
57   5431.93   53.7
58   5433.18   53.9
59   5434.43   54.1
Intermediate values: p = 1.4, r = 56.1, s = 2.3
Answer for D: -78.7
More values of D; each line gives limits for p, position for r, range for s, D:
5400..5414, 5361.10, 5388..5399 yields -81.4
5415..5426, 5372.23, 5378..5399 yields -80.1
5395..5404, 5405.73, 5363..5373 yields -79.5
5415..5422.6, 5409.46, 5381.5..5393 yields -80.7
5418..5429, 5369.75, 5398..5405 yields -81.9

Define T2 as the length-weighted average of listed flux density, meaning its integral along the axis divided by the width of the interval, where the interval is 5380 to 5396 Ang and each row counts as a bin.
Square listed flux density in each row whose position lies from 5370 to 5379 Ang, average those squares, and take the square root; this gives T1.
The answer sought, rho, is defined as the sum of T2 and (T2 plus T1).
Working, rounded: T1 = 57.0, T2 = 55.4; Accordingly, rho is 168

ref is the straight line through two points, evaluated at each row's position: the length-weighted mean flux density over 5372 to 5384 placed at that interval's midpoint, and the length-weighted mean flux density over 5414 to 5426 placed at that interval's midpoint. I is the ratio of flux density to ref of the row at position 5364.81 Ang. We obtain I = 0.97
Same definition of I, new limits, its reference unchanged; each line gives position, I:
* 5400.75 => 0.92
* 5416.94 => 1.01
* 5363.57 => 0.98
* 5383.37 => 1.00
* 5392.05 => 0.92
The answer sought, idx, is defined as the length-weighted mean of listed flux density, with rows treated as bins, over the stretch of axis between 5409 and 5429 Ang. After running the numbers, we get 57.6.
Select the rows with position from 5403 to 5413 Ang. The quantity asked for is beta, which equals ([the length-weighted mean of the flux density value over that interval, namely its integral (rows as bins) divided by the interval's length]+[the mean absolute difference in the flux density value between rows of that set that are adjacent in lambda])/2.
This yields 27.9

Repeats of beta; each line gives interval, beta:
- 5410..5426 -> 29.2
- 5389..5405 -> 26.7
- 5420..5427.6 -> 29.0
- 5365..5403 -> 28.0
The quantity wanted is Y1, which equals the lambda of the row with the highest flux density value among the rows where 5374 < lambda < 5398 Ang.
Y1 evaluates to 5379.65 Ang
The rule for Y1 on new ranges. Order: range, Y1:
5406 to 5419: 5415.70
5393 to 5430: 5415.70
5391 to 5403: 5402.00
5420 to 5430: 5423.18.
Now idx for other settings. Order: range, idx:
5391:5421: 55.1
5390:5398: 52.9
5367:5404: 55.5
